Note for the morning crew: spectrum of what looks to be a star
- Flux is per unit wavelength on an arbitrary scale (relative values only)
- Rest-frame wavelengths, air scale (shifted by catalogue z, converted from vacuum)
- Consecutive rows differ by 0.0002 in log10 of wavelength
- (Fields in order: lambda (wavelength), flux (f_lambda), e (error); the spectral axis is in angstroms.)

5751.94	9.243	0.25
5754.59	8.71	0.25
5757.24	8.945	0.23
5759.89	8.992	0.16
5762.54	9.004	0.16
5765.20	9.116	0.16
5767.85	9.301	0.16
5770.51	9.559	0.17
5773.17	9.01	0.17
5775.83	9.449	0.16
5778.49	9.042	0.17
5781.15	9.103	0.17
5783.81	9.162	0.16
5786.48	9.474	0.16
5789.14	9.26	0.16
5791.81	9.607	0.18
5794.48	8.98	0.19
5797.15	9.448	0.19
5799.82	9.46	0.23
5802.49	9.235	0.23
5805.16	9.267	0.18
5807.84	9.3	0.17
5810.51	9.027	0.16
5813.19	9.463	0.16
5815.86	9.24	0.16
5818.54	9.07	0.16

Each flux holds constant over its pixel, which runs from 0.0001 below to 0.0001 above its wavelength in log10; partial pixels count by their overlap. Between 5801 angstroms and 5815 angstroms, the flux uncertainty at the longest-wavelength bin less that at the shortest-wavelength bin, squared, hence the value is 0.0049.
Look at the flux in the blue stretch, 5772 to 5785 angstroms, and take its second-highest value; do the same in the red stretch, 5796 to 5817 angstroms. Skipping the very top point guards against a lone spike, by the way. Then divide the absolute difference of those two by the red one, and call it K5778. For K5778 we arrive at 0.032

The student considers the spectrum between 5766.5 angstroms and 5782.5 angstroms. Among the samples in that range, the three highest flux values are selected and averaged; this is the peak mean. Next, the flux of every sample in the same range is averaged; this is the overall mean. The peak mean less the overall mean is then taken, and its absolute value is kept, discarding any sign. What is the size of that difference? 0.19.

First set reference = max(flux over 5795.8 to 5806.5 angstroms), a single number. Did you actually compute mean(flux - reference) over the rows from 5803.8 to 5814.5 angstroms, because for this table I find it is -0.196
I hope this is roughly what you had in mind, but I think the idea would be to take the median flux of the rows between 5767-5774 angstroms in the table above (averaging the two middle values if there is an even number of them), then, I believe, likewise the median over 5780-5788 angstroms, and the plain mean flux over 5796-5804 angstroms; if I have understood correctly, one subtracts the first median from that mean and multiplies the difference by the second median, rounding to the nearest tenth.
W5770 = 0.7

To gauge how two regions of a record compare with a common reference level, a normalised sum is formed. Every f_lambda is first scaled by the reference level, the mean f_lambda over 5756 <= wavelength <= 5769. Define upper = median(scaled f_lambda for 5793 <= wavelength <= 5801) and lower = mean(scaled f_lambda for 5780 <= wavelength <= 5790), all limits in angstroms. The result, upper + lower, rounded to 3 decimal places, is 2.061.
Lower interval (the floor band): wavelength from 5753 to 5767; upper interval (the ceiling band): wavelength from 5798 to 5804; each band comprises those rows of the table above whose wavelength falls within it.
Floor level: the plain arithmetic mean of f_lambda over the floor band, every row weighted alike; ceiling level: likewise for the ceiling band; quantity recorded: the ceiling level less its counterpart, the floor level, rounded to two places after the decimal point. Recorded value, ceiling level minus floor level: 0.39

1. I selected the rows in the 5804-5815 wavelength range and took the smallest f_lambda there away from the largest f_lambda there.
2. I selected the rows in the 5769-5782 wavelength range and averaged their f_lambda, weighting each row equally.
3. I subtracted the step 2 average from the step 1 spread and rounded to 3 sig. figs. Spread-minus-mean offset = -8.80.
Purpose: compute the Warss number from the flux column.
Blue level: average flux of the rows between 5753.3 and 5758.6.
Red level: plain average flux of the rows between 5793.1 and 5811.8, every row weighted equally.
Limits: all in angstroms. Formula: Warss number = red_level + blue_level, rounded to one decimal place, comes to 18.1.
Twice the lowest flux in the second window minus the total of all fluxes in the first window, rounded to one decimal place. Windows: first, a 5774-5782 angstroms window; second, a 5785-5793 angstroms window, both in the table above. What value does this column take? -9.1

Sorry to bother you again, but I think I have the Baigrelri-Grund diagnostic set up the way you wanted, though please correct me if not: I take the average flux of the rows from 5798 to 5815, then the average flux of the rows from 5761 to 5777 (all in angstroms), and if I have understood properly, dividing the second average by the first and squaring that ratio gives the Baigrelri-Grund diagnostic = 0.99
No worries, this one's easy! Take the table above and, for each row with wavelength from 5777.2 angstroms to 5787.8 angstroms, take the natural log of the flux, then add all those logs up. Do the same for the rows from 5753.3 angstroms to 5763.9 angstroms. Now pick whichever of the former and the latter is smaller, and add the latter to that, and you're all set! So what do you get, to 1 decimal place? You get 17.5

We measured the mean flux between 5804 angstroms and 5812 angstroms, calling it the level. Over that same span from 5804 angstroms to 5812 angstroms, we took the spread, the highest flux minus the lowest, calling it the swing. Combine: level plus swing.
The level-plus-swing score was 9.47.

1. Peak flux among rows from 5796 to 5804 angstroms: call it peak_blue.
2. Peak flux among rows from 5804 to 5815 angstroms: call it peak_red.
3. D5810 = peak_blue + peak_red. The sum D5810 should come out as 18.92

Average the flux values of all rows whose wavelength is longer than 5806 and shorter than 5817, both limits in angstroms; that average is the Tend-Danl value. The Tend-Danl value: 9.26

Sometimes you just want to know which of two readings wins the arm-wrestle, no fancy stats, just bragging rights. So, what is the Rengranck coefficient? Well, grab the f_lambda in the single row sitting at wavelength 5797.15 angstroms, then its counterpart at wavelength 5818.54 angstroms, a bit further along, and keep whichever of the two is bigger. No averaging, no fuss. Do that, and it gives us 9.45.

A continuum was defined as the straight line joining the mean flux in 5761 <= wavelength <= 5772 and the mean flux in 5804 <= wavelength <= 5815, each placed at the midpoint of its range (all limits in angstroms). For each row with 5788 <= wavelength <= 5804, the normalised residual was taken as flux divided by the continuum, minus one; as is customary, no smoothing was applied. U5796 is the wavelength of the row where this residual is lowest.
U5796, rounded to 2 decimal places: 5794.48 angstroms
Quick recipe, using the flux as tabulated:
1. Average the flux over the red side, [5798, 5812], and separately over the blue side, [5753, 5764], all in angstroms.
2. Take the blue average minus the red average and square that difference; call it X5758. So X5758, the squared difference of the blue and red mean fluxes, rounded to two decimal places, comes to 0.12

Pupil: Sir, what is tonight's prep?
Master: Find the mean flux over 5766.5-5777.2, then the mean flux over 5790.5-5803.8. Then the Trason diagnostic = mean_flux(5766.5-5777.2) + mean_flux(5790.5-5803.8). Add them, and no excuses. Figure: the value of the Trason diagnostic 18.7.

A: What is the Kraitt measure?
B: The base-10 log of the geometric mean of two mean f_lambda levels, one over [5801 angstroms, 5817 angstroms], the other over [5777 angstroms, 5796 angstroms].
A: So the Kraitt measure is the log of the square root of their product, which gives 0.966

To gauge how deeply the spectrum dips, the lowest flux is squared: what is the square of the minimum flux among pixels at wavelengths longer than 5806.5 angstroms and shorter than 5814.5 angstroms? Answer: 81.5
